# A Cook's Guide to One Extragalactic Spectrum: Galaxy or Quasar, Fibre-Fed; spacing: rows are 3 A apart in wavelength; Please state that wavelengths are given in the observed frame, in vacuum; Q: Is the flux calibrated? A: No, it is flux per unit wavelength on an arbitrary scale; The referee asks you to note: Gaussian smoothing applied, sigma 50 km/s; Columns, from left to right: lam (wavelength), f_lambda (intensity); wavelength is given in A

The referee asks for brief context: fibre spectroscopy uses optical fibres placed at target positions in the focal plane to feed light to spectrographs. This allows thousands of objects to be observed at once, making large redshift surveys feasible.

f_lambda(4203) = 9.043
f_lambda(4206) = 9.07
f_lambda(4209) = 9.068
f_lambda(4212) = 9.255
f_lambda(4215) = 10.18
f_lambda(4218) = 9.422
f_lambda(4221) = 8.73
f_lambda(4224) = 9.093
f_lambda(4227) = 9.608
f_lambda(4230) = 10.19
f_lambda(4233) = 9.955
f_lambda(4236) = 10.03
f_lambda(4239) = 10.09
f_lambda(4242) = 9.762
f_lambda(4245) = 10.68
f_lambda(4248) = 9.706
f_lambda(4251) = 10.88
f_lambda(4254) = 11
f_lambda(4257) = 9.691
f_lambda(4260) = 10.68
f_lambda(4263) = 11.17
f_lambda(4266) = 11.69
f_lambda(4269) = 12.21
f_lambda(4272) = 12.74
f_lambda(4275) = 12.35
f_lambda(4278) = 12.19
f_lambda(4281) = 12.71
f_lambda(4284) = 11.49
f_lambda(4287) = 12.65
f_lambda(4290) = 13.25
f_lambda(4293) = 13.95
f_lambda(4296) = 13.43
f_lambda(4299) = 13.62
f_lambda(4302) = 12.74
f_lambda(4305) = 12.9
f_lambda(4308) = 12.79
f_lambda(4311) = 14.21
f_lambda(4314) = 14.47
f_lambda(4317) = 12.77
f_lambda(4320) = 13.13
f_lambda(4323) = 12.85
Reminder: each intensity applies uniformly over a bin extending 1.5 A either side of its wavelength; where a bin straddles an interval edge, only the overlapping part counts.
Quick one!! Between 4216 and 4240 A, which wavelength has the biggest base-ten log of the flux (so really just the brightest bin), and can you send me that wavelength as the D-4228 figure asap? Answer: 4230 A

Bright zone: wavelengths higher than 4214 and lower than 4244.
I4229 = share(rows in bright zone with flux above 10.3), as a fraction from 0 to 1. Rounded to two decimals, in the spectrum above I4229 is 0.00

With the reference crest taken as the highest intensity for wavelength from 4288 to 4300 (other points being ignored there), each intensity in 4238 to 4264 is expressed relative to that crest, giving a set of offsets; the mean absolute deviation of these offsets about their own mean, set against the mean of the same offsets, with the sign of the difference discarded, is 4.1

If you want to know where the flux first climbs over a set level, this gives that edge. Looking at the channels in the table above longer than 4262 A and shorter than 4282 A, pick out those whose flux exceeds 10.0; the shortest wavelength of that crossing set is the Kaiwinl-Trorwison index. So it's 4263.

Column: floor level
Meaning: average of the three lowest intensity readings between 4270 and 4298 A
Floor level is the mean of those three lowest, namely 12.0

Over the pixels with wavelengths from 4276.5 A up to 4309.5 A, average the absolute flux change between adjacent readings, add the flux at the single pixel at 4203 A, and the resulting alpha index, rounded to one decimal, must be 9.6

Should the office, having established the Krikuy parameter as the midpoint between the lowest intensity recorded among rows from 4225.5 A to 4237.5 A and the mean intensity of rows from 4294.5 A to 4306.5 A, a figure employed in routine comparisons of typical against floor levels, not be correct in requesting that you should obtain 11.4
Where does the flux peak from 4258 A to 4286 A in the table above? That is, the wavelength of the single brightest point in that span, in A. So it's 4272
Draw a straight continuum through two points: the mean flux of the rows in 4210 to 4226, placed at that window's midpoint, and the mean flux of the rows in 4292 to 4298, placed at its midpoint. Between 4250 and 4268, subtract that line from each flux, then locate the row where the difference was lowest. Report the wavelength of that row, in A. 4257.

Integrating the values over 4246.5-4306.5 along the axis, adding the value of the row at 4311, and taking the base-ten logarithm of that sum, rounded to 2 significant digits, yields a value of 2.9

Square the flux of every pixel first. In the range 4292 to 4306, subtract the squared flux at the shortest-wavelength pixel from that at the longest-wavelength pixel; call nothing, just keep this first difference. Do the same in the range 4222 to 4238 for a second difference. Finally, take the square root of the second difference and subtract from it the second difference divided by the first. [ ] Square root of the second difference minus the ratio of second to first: 4.9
